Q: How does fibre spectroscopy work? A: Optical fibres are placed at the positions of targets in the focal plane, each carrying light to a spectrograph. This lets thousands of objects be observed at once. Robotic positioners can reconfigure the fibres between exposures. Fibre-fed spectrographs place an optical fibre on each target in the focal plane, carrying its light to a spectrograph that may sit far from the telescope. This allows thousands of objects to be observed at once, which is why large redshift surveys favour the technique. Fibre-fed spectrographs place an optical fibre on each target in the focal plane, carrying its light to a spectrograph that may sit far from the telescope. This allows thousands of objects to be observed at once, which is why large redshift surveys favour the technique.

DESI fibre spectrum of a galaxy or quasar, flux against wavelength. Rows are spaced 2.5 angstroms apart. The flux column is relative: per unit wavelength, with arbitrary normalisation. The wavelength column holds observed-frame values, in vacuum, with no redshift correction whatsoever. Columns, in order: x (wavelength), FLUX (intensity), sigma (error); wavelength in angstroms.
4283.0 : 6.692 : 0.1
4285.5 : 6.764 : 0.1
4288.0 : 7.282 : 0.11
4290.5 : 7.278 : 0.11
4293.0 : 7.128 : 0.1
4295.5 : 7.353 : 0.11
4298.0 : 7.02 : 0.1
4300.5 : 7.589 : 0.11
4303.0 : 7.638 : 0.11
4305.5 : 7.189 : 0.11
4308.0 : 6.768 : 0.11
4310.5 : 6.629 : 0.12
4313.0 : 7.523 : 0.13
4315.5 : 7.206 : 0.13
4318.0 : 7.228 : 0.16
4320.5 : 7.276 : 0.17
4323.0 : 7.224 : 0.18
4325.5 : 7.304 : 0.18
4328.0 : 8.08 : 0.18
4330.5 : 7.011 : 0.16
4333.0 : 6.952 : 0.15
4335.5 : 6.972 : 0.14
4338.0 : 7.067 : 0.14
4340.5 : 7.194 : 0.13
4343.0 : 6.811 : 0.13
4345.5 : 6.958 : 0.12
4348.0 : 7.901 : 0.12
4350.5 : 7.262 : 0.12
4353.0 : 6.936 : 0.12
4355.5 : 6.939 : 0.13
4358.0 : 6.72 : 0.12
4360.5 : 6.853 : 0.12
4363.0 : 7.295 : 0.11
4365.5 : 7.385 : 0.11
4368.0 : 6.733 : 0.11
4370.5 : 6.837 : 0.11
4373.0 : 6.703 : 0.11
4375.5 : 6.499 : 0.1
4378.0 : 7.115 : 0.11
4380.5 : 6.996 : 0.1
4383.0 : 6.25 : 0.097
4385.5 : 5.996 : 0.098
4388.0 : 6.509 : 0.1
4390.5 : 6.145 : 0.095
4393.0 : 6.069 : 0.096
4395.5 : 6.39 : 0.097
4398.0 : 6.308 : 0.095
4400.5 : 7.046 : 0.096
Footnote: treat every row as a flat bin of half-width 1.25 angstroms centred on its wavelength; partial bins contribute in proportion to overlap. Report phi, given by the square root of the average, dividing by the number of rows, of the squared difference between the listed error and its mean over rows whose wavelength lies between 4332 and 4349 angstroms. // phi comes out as 0.0103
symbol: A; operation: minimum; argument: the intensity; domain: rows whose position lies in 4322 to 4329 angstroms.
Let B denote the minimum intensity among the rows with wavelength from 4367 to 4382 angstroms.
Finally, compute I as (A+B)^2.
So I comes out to 188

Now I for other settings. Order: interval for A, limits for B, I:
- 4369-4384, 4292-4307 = 176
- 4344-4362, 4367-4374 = 180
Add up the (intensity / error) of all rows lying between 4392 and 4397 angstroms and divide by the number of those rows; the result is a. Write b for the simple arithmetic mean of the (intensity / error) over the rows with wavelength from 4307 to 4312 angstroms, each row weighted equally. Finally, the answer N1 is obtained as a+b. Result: 123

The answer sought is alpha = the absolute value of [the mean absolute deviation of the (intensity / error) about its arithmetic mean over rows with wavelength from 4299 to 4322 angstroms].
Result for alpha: 7.4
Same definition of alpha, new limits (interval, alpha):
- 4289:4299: 2.1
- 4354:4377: 3.7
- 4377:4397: 1.6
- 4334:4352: 4.6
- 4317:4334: 1.9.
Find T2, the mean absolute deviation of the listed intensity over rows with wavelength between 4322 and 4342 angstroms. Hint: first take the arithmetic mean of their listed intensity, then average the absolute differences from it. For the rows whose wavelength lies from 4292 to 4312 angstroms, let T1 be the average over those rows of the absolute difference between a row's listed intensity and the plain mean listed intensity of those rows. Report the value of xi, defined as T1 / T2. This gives 1.19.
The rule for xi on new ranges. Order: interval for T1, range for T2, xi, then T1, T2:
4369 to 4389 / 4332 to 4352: 1.28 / 0.300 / 0.23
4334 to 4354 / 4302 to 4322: 0.98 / 0.236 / 0.24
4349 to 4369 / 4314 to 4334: 1.10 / 0.224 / 0.20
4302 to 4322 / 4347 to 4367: 0.81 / 0.242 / 0.30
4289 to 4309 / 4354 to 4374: 1.07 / 0.219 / 0.20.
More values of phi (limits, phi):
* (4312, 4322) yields 0.0179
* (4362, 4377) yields 0.0037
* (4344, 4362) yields 0.0035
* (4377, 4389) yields 0.0046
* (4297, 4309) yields 0.0040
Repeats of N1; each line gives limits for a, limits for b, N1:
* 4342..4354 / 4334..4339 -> 109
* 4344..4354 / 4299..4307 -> 128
